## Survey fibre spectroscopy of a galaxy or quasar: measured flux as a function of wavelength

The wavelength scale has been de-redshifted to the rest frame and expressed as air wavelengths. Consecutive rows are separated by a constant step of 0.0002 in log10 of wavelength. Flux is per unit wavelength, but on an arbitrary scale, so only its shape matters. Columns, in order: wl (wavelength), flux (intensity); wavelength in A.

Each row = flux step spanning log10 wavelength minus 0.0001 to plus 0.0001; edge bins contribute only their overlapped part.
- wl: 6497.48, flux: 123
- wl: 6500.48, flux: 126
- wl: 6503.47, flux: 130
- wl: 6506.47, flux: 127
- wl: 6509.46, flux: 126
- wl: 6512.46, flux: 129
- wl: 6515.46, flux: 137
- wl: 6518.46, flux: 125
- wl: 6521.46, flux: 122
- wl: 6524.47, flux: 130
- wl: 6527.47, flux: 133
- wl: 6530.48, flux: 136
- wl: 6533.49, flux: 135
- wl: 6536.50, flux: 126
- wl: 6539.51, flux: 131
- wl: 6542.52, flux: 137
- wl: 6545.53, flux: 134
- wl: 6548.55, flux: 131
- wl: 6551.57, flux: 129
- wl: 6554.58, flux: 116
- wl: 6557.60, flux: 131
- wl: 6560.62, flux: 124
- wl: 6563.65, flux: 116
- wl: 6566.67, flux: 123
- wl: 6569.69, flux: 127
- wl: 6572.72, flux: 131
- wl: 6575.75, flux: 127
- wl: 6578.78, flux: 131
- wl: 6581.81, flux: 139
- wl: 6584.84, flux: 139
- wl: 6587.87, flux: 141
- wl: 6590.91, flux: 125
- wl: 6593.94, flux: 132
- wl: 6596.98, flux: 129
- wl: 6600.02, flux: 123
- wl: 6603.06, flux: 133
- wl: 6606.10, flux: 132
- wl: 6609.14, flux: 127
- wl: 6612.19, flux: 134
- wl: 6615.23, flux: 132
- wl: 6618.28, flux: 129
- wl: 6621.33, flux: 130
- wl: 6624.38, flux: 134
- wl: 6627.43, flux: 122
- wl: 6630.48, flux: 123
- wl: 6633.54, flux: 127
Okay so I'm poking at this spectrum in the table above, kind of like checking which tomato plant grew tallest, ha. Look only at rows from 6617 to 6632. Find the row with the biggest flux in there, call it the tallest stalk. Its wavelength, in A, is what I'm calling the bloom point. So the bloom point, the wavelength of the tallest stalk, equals 6624.38 A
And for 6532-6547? 6542.52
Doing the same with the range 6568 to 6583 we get 6581.81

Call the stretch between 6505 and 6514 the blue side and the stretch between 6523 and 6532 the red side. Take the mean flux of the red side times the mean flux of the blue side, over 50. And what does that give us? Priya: 339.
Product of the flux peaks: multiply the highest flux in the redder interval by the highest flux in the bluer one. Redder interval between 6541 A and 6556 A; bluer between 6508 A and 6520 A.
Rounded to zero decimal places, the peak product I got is 18769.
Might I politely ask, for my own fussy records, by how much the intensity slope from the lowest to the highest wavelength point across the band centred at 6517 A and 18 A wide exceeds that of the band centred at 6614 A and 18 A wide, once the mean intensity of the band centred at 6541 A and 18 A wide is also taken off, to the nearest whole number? -132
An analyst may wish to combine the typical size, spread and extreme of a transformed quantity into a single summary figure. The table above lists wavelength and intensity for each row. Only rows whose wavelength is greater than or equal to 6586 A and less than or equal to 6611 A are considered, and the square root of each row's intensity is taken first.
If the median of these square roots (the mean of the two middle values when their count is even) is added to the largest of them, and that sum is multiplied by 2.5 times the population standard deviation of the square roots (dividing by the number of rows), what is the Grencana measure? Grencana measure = 13.4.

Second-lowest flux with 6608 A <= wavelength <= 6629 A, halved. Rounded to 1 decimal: 63.5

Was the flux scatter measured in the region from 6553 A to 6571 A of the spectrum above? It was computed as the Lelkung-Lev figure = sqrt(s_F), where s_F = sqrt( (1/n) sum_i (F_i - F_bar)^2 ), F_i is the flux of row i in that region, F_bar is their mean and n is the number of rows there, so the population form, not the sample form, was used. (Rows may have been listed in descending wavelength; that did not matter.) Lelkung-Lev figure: 2.34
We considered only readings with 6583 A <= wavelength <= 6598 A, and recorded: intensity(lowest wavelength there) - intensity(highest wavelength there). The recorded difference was 10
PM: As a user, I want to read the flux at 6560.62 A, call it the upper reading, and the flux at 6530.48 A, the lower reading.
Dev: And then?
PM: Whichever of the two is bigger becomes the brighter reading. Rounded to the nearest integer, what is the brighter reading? 136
